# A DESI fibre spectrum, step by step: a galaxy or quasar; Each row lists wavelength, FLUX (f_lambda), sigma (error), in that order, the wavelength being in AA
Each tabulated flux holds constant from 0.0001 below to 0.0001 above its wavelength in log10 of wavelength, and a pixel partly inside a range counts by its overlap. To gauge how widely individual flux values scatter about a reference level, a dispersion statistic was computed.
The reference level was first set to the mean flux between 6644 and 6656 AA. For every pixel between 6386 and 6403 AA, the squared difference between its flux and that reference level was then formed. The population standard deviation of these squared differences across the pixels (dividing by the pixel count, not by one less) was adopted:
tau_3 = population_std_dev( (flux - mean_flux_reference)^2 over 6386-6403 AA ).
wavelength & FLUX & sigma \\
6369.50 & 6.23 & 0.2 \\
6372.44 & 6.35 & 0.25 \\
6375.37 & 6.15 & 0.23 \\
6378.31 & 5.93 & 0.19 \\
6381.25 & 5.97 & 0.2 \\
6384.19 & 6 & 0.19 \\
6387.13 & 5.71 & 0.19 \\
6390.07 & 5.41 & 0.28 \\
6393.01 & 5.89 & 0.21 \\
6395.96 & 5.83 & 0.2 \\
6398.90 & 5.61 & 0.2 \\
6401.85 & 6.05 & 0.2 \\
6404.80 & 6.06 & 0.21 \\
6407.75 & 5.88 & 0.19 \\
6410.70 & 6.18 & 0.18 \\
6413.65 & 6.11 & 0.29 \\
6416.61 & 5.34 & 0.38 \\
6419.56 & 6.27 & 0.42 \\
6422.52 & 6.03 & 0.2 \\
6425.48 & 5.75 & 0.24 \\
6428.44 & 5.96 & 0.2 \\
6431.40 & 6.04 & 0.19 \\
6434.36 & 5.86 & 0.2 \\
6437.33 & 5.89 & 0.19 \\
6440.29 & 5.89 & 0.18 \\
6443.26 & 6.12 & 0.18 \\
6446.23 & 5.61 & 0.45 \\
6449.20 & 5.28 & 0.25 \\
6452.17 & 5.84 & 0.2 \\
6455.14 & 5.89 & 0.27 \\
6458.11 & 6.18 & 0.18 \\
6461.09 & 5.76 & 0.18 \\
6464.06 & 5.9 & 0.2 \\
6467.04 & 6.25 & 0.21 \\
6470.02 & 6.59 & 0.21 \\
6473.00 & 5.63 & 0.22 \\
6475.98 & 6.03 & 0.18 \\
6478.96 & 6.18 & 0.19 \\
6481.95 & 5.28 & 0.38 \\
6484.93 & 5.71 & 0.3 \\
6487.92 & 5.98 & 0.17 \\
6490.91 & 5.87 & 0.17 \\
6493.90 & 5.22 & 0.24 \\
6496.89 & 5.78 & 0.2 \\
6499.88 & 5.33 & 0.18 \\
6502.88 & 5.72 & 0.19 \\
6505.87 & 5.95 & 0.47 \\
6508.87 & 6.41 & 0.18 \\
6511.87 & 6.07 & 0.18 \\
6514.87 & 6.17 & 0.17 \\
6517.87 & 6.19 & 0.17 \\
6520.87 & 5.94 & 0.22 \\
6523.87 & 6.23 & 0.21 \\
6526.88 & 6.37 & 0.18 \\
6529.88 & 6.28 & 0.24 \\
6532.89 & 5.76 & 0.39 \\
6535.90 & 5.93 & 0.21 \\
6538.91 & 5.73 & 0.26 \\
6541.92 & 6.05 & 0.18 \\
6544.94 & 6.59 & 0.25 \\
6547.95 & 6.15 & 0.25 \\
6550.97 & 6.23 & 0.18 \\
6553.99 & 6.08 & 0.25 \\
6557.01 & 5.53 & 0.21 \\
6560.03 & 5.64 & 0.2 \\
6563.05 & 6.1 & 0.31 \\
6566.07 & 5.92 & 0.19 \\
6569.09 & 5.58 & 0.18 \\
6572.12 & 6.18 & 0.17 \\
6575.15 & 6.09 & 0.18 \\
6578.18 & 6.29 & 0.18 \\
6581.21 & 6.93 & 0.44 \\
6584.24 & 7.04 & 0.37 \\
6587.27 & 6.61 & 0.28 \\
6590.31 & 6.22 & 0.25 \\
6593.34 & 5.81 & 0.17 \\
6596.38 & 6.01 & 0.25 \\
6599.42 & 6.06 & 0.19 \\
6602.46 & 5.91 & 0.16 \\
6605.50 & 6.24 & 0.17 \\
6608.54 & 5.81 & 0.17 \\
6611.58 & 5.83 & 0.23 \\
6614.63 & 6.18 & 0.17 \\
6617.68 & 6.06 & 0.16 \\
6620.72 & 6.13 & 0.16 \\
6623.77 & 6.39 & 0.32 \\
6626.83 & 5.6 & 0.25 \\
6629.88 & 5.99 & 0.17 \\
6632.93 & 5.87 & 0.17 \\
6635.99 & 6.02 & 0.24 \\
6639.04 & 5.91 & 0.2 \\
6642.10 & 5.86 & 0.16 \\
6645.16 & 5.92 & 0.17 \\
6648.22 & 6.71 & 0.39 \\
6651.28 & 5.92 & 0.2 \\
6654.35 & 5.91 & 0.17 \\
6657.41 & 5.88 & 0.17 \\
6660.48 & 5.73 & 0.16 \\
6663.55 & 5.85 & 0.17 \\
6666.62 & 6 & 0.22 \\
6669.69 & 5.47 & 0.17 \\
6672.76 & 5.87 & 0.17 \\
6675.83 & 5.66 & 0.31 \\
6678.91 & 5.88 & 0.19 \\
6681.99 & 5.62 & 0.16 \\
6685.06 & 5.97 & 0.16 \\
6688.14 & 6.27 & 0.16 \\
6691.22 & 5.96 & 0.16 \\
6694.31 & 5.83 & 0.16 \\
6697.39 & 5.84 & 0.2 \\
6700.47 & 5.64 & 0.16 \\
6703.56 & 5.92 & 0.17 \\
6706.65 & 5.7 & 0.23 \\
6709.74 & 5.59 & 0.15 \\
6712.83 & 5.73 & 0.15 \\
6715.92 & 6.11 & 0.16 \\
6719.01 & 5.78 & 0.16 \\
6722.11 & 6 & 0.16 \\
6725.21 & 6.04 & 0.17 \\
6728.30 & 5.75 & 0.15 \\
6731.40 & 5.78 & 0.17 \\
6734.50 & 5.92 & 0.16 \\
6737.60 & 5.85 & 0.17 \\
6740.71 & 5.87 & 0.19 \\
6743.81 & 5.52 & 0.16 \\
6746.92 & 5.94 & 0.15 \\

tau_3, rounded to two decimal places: 0.17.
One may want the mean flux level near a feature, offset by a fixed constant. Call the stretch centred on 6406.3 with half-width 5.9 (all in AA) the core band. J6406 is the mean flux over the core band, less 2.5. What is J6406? 3.5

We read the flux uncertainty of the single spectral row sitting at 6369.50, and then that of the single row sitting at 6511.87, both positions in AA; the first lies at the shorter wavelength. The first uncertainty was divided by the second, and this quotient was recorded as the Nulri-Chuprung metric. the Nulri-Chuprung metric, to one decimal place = 1.1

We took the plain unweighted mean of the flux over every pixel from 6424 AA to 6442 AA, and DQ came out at 5.90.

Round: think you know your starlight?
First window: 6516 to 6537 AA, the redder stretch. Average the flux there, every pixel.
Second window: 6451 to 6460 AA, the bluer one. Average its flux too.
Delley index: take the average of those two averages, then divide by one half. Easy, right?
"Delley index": 12.1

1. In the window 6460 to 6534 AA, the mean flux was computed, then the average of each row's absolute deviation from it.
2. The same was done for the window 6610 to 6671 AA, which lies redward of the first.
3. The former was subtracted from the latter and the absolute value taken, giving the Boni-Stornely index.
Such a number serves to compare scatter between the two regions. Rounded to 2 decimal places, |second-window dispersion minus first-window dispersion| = 0.10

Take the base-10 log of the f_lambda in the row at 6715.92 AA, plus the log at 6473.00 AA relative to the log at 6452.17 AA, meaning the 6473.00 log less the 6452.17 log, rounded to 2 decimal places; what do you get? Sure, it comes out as 0.77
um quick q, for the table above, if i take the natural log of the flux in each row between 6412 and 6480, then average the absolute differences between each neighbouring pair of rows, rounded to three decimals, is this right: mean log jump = 0.058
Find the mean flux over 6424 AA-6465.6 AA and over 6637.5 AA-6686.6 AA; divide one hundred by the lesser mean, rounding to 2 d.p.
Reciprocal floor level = 17.08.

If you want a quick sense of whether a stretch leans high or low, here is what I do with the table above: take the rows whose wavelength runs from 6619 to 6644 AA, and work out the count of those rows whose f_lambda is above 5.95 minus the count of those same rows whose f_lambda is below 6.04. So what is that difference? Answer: -2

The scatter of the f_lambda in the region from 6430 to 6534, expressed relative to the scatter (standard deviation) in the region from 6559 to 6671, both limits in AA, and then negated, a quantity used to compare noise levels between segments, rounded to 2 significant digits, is -0.95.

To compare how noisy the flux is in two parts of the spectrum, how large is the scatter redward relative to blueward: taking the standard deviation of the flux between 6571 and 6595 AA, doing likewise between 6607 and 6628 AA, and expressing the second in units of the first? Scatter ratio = 0.6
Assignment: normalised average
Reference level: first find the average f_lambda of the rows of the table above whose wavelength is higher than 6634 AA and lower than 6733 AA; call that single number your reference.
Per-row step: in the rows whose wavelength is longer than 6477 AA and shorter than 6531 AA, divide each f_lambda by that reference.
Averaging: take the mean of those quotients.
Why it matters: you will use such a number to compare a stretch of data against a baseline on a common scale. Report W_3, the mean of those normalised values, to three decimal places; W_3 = 1.008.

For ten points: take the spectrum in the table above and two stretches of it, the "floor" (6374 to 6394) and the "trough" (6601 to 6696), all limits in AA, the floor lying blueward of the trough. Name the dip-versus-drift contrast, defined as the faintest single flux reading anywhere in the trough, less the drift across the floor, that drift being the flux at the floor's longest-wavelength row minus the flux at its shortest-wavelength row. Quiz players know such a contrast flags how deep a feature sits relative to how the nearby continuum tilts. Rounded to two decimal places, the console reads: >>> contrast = 5.73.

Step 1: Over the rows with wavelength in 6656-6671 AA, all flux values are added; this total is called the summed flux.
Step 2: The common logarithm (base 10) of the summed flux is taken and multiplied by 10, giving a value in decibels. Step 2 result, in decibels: 14.61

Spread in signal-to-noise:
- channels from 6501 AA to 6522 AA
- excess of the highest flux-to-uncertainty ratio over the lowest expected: 24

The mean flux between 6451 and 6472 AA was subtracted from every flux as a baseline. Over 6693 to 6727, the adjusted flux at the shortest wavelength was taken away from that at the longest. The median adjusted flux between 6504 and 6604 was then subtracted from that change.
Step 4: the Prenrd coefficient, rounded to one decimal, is 0.2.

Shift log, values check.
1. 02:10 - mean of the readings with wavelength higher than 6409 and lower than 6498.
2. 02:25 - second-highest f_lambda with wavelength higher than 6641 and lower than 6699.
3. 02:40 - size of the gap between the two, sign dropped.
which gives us 0.39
